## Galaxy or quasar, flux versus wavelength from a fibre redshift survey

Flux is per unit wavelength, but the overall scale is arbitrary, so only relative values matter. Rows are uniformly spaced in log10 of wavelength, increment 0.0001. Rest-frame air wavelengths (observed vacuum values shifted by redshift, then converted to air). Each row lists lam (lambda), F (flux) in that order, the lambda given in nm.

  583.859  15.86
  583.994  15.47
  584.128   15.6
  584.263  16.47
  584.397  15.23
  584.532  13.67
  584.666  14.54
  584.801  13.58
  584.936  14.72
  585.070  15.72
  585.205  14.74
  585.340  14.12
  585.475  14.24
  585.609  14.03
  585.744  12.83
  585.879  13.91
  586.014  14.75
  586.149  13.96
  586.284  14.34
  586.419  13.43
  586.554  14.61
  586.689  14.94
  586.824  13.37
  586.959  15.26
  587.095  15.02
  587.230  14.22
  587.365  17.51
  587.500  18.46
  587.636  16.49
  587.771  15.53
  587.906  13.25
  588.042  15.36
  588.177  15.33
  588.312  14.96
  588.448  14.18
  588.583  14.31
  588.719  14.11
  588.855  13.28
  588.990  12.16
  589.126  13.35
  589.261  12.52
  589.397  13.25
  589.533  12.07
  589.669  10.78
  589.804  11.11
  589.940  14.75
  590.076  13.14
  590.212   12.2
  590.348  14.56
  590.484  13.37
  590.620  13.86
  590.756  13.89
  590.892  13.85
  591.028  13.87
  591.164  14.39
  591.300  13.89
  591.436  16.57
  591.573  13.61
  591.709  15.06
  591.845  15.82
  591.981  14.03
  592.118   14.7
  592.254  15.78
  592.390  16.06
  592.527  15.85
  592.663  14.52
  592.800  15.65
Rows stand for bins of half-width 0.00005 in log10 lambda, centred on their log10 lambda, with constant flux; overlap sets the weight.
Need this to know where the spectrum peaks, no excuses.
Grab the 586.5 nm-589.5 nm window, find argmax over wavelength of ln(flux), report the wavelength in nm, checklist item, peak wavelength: 587.500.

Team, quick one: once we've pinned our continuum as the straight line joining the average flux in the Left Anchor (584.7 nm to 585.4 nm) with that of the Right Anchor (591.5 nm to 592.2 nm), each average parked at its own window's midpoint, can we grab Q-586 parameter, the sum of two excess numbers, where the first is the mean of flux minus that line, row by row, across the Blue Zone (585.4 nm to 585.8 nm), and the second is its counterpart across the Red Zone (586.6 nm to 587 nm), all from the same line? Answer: -1.0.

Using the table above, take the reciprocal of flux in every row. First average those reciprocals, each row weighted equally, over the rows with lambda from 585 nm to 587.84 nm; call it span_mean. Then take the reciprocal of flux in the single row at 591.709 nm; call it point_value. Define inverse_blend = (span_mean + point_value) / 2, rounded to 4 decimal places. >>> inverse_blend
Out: 0.0672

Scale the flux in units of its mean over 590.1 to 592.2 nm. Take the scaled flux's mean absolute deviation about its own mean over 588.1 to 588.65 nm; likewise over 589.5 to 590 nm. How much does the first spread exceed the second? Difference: -0.059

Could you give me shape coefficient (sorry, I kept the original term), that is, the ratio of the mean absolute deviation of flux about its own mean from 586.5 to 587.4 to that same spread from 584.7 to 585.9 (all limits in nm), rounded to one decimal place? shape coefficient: 1.4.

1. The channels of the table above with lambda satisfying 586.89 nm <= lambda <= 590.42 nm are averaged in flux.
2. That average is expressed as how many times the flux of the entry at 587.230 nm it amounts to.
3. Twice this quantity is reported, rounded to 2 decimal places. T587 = 1.99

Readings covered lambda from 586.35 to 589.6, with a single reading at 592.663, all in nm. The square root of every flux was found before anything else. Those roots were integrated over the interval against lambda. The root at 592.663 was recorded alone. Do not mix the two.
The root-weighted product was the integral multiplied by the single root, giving 47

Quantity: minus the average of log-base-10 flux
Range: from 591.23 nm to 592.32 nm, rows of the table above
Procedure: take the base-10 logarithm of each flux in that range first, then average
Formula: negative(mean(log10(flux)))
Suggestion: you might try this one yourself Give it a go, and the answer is -1.17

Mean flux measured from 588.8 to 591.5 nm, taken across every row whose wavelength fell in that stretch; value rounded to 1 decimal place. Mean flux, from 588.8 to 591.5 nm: 13.3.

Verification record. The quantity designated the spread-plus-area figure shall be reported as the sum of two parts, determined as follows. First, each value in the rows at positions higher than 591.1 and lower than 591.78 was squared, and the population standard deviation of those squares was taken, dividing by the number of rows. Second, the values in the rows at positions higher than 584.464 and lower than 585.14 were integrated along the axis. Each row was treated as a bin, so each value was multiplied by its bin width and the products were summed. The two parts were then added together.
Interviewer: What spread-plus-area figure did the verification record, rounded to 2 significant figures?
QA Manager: 42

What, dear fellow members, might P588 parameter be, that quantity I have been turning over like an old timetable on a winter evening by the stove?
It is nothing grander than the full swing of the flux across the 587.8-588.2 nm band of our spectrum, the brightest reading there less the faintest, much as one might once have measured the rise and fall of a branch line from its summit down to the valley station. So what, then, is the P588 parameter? 2.1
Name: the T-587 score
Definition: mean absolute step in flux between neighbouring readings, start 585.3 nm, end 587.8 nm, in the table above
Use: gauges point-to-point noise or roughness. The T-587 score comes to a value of 1.04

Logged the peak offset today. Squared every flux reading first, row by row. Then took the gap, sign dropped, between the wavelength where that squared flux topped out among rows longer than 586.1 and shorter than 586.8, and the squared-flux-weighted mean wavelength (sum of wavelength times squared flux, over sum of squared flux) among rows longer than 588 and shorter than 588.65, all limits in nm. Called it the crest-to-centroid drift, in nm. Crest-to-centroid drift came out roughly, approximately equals 1.61 nm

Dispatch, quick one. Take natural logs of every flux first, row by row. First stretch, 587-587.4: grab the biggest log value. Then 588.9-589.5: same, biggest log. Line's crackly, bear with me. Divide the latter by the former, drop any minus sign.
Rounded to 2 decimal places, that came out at 0.91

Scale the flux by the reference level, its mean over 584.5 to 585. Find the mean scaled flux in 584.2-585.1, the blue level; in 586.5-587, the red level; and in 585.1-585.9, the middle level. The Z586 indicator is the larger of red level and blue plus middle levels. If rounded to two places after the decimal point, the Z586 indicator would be 2.04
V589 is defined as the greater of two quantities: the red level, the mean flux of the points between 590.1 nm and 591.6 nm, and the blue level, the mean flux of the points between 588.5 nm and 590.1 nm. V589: 14.0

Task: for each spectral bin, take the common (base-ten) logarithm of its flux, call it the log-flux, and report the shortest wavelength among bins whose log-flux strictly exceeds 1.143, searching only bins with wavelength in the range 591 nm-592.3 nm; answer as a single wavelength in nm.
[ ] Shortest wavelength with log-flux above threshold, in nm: 591.164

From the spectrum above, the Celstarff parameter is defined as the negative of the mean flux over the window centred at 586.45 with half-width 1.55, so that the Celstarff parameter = -14.8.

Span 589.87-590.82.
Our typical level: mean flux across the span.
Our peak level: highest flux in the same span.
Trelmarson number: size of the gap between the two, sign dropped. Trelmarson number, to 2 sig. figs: 1.1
